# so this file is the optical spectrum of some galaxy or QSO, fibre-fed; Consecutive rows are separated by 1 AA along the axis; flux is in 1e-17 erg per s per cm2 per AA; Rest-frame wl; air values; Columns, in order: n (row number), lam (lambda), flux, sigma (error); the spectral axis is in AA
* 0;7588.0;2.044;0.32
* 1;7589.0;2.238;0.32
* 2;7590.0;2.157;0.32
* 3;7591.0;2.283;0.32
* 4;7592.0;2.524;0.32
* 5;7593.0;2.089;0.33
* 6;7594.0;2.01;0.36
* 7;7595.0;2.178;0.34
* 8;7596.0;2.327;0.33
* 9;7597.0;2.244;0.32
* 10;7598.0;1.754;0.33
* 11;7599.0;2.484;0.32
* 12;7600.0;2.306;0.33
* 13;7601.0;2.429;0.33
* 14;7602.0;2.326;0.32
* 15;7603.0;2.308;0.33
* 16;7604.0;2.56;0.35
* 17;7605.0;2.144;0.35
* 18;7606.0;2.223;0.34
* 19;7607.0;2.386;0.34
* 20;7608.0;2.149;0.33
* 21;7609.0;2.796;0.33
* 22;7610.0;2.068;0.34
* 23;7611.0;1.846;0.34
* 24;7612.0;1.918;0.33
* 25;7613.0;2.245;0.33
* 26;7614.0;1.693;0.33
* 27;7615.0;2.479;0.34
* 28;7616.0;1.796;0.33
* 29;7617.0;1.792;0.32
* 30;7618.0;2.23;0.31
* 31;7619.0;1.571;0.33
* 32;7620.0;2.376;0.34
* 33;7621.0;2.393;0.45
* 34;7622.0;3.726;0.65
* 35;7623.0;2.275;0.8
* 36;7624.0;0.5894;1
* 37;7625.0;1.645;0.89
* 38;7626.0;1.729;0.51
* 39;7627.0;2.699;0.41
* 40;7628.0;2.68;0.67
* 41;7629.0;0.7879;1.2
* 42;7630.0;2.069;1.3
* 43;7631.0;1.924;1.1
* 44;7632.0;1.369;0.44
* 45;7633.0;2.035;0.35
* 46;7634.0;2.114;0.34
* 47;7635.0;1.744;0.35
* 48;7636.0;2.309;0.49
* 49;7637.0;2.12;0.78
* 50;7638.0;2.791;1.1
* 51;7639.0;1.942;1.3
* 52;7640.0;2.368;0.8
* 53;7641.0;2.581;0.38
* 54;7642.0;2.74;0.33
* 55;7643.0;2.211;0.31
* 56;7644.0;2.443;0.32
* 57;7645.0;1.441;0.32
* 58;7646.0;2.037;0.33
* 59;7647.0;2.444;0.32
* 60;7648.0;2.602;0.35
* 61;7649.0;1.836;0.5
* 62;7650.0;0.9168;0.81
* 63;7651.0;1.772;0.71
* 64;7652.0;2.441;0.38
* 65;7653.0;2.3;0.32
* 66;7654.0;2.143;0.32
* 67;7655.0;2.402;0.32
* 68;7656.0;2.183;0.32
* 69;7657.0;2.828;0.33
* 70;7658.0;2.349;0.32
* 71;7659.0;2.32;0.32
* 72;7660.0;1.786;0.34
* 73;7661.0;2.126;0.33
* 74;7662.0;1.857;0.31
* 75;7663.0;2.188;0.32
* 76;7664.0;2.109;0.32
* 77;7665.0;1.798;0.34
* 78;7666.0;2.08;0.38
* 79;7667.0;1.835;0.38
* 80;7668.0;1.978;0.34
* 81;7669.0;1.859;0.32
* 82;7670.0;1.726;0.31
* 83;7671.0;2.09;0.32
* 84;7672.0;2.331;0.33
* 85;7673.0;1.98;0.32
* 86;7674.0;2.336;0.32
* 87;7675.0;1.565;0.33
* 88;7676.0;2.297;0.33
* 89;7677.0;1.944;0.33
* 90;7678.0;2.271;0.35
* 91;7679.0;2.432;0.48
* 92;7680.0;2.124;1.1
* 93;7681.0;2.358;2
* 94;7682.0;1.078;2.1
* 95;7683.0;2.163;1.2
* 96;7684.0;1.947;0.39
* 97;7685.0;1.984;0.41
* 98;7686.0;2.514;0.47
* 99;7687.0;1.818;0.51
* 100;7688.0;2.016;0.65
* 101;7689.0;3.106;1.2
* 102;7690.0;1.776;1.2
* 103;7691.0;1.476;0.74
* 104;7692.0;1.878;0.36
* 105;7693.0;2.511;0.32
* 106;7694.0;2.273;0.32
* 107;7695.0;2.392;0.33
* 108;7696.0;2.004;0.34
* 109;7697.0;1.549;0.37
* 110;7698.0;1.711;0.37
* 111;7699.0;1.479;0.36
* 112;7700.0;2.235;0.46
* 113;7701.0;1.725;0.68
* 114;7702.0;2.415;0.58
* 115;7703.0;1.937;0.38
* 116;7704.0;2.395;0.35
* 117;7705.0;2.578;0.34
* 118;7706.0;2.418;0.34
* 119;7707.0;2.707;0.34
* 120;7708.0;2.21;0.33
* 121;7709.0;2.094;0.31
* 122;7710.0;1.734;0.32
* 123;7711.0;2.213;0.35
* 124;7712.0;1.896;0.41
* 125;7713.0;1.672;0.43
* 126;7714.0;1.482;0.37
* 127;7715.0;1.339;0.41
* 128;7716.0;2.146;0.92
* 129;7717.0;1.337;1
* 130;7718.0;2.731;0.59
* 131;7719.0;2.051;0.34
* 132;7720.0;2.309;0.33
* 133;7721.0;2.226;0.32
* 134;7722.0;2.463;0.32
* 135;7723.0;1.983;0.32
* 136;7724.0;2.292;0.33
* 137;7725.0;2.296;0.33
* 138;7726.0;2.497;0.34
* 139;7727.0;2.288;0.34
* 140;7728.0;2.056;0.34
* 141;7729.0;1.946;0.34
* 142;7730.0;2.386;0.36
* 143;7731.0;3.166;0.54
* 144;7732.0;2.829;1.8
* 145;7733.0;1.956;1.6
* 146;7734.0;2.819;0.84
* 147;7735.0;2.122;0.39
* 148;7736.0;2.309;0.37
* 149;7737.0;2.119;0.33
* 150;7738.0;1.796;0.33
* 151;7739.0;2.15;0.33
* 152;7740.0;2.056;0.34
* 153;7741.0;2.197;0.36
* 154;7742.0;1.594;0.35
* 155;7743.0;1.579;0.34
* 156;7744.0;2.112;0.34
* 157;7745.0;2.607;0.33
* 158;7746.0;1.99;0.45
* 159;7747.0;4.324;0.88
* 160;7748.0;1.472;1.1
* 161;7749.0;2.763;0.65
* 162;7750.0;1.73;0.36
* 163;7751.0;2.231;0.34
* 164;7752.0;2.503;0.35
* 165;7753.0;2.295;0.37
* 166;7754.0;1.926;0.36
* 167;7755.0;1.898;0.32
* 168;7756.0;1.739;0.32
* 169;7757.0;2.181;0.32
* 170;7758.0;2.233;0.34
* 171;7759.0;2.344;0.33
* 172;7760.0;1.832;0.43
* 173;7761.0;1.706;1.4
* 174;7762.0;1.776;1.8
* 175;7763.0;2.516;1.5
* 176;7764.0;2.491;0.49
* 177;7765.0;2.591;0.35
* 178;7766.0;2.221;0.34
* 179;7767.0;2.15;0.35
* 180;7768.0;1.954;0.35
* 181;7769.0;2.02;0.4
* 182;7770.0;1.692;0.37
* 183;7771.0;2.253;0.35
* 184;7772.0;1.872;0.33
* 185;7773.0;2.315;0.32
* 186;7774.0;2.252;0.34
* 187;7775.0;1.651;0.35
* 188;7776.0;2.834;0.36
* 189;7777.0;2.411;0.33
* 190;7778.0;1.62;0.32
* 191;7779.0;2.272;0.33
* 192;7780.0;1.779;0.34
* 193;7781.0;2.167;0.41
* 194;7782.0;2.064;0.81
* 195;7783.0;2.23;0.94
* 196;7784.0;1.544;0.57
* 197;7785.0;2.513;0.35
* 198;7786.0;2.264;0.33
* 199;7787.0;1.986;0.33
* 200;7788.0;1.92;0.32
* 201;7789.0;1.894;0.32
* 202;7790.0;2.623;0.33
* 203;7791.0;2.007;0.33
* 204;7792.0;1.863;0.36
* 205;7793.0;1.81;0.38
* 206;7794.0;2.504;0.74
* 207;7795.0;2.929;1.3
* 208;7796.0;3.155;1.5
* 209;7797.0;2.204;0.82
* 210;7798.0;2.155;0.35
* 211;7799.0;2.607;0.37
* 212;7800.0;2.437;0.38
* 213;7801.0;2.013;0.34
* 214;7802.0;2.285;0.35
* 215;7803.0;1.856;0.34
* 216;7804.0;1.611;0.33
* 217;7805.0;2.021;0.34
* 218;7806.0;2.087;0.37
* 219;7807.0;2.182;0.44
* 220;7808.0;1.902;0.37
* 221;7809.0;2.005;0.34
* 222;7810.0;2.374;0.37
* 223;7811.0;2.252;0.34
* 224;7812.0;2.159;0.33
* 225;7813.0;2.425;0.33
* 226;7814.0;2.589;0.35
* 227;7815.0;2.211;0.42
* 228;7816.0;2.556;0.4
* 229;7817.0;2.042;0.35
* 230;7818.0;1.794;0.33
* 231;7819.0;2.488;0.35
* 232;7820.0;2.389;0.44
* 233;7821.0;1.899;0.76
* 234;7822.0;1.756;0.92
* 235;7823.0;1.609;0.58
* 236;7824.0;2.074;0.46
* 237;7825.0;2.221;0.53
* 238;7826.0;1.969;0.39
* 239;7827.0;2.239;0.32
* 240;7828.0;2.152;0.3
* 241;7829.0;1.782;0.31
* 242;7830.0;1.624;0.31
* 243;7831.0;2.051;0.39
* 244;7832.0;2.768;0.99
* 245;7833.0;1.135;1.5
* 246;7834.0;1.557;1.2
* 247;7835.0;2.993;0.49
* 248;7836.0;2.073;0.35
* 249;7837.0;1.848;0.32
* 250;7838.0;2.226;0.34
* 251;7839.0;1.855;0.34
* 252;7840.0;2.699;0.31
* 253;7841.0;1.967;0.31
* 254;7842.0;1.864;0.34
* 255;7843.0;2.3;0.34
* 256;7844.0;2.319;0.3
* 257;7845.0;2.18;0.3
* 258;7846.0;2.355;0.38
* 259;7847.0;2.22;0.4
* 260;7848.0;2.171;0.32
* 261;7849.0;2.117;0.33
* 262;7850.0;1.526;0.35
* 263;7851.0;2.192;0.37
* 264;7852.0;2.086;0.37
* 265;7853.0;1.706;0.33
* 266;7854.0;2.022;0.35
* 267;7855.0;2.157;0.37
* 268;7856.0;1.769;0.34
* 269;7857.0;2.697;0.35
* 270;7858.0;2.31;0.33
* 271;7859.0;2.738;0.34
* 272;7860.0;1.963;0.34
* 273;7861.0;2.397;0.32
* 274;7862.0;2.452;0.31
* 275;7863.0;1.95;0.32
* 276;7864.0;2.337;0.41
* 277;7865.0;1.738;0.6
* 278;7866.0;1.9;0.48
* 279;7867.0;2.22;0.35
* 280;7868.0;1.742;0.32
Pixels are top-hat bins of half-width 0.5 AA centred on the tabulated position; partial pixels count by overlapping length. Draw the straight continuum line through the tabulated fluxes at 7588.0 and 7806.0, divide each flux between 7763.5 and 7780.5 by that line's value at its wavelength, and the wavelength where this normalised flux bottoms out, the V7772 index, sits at 7778.0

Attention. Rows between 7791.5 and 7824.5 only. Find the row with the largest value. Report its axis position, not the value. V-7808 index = 7796.0 AA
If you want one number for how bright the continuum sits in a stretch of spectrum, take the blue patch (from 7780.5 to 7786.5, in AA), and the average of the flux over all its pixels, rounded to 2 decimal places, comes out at 2.13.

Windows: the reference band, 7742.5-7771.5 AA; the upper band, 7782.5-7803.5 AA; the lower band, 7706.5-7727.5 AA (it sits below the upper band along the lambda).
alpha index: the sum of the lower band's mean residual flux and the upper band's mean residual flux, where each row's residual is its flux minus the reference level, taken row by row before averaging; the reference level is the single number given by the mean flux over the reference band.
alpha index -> -0.032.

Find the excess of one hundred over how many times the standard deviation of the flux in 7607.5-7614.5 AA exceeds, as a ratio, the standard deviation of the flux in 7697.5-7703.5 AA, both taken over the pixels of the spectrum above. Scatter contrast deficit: 99.0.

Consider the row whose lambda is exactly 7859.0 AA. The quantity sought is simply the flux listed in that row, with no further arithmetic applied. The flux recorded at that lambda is 2.738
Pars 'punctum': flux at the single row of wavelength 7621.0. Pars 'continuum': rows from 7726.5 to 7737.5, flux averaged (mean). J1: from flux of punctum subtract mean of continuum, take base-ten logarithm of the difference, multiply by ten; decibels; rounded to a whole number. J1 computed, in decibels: -15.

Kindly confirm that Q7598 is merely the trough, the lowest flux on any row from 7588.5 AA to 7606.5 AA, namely 1.754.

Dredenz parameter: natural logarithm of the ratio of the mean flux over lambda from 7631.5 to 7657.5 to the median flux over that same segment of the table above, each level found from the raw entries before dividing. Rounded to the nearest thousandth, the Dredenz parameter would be -0.018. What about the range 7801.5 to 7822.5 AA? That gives -0.010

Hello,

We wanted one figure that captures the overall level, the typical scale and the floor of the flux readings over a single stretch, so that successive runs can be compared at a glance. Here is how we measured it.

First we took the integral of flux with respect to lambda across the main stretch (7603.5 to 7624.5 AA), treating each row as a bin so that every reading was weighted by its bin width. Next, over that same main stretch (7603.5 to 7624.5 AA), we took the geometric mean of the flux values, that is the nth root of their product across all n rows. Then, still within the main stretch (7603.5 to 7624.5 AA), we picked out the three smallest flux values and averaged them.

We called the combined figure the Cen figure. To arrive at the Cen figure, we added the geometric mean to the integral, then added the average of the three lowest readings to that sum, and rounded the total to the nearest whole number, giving 49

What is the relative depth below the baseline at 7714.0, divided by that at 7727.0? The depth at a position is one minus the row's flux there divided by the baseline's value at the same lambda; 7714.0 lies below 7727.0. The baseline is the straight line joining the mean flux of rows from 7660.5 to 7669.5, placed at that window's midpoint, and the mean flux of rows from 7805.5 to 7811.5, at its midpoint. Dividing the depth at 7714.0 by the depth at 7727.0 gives -2.3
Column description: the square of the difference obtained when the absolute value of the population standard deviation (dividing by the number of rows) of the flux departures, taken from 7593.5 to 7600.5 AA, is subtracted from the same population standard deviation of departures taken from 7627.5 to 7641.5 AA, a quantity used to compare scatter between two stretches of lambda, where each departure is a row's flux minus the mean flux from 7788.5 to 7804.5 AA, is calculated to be 0.081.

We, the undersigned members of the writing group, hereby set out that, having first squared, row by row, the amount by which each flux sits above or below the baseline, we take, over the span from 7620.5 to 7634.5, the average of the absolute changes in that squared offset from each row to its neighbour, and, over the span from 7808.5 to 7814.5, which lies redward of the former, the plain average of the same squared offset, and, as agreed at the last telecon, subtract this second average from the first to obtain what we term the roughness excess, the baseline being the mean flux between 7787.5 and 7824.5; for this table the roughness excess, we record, 1.07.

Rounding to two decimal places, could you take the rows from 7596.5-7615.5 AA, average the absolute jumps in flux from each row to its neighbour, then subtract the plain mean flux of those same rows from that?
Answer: -1.89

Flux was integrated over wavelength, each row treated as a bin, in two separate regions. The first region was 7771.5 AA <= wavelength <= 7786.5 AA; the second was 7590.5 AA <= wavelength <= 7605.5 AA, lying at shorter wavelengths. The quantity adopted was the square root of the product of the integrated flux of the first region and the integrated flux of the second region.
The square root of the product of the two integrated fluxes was 32.9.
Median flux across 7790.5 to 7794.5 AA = 1.9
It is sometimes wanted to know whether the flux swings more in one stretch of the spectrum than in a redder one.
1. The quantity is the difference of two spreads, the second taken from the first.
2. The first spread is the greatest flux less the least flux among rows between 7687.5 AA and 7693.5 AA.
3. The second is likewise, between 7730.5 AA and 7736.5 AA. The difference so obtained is 0.42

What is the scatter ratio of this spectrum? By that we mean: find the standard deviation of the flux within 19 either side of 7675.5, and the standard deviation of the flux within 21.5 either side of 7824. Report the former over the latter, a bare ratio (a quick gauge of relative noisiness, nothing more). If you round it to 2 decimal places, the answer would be 1.03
